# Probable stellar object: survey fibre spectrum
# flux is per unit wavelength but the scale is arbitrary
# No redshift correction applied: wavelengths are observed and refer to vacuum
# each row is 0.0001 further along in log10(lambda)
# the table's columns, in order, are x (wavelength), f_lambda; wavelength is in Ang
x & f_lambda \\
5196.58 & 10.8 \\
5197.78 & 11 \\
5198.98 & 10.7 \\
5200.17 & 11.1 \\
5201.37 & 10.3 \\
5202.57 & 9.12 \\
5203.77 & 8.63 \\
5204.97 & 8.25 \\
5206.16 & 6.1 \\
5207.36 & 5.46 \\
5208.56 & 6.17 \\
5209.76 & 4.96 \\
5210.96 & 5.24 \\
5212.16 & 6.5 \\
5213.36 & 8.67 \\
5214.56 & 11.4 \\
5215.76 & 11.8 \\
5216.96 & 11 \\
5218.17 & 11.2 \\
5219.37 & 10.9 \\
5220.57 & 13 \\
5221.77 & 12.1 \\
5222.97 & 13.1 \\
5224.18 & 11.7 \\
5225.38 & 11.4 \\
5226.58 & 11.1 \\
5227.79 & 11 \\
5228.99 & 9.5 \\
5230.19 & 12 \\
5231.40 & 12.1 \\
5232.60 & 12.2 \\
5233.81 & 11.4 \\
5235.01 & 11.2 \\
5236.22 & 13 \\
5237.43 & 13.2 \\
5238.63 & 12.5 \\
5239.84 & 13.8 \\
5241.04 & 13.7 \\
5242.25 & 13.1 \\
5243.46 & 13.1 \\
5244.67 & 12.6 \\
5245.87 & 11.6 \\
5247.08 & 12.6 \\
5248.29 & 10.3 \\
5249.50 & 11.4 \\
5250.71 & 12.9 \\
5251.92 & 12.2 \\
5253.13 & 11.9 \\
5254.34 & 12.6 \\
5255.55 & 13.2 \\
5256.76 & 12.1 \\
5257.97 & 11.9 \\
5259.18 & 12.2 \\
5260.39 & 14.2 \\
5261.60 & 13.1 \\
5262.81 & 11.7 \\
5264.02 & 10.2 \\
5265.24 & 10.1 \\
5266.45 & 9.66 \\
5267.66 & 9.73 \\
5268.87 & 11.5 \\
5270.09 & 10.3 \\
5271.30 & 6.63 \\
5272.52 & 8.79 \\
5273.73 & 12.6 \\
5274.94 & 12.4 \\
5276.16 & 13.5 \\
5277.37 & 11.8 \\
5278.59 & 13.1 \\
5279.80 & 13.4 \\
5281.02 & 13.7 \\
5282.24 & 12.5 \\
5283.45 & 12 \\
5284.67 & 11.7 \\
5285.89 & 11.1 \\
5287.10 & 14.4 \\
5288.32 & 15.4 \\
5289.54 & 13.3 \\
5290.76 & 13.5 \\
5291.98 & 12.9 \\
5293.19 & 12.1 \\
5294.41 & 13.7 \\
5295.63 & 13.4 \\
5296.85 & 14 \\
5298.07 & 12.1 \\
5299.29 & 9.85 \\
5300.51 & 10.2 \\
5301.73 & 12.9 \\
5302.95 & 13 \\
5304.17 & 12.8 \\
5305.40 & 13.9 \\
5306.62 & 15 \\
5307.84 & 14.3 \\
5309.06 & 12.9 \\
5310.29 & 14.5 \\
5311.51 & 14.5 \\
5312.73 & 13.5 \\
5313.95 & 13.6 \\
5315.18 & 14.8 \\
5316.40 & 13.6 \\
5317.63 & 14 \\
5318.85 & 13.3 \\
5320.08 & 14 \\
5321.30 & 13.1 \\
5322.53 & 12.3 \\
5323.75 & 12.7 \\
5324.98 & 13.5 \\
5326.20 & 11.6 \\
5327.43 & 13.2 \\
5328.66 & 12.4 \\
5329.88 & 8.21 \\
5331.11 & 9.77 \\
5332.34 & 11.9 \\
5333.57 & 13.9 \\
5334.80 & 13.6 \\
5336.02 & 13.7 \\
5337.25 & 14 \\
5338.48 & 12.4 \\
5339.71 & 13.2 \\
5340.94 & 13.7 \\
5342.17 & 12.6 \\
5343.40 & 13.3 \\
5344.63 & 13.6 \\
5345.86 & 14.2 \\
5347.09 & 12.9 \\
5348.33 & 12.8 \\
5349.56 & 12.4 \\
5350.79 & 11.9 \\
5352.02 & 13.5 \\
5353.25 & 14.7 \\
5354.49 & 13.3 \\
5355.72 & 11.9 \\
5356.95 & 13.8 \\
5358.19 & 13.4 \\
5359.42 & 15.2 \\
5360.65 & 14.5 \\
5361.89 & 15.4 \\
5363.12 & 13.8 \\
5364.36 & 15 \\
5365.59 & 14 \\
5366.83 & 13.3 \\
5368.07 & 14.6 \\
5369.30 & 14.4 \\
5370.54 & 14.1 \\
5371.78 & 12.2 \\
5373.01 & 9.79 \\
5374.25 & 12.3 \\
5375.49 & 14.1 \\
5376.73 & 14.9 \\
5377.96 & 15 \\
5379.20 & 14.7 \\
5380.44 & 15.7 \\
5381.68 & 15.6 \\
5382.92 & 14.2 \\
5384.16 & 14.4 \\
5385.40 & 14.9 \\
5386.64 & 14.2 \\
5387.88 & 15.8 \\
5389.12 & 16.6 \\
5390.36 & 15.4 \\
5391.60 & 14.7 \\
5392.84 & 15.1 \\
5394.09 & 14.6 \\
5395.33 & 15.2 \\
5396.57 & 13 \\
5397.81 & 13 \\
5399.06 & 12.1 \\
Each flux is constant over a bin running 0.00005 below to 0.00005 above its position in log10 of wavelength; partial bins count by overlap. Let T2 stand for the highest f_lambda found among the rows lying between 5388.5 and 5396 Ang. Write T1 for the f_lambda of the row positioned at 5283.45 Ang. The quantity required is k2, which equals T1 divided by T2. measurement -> 0.72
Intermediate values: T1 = 12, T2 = 16.6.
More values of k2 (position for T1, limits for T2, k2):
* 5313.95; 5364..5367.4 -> 0.91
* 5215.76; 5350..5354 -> 0.80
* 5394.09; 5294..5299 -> 1.04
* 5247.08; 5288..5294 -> 0.82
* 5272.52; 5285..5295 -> 0.57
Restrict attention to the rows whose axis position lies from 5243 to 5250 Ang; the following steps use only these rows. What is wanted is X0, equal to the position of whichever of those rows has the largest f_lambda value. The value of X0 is 5243.46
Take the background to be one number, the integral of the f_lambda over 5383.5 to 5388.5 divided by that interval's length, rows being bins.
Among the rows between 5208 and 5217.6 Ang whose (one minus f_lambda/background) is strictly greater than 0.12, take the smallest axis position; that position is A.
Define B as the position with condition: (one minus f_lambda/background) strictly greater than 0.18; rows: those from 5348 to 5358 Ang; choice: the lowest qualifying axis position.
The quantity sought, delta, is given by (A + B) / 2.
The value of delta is 5279.7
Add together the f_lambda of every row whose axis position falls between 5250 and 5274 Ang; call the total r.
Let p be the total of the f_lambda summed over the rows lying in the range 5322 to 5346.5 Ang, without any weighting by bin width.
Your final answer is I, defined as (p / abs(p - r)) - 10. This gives 0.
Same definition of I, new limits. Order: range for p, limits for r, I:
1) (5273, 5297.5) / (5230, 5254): 9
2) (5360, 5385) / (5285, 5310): 3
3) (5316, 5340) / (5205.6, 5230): -6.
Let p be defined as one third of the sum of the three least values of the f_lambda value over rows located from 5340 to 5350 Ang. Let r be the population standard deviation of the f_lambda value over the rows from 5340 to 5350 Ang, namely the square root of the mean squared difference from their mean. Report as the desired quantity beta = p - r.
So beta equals 12.0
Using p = 12.6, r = 0.6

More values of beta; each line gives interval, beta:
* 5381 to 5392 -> 13.5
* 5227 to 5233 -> 9.8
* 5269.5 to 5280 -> 6.3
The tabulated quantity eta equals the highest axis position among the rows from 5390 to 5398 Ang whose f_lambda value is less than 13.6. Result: 5397.81 Ang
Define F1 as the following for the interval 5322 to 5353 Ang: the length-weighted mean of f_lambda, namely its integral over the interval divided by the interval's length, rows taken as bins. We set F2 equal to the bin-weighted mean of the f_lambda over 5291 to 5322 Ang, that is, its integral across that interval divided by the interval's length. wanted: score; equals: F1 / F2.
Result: 0.96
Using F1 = 12.7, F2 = 13.3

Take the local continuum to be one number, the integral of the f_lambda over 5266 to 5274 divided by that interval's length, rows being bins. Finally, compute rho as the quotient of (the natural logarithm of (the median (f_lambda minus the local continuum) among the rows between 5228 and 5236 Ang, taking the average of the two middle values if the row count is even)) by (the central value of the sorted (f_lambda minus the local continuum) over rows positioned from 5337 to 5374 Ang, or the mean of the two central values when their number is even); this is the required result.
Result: 0.2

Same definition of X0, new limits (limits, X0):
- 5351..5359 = 5353.25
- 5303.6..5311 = 5306.62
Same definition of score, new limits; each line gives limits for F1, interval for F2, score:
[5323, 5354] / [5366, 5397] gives 0.89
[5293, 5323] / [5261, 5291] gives 1.12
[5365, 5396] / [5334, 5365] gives 1.06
